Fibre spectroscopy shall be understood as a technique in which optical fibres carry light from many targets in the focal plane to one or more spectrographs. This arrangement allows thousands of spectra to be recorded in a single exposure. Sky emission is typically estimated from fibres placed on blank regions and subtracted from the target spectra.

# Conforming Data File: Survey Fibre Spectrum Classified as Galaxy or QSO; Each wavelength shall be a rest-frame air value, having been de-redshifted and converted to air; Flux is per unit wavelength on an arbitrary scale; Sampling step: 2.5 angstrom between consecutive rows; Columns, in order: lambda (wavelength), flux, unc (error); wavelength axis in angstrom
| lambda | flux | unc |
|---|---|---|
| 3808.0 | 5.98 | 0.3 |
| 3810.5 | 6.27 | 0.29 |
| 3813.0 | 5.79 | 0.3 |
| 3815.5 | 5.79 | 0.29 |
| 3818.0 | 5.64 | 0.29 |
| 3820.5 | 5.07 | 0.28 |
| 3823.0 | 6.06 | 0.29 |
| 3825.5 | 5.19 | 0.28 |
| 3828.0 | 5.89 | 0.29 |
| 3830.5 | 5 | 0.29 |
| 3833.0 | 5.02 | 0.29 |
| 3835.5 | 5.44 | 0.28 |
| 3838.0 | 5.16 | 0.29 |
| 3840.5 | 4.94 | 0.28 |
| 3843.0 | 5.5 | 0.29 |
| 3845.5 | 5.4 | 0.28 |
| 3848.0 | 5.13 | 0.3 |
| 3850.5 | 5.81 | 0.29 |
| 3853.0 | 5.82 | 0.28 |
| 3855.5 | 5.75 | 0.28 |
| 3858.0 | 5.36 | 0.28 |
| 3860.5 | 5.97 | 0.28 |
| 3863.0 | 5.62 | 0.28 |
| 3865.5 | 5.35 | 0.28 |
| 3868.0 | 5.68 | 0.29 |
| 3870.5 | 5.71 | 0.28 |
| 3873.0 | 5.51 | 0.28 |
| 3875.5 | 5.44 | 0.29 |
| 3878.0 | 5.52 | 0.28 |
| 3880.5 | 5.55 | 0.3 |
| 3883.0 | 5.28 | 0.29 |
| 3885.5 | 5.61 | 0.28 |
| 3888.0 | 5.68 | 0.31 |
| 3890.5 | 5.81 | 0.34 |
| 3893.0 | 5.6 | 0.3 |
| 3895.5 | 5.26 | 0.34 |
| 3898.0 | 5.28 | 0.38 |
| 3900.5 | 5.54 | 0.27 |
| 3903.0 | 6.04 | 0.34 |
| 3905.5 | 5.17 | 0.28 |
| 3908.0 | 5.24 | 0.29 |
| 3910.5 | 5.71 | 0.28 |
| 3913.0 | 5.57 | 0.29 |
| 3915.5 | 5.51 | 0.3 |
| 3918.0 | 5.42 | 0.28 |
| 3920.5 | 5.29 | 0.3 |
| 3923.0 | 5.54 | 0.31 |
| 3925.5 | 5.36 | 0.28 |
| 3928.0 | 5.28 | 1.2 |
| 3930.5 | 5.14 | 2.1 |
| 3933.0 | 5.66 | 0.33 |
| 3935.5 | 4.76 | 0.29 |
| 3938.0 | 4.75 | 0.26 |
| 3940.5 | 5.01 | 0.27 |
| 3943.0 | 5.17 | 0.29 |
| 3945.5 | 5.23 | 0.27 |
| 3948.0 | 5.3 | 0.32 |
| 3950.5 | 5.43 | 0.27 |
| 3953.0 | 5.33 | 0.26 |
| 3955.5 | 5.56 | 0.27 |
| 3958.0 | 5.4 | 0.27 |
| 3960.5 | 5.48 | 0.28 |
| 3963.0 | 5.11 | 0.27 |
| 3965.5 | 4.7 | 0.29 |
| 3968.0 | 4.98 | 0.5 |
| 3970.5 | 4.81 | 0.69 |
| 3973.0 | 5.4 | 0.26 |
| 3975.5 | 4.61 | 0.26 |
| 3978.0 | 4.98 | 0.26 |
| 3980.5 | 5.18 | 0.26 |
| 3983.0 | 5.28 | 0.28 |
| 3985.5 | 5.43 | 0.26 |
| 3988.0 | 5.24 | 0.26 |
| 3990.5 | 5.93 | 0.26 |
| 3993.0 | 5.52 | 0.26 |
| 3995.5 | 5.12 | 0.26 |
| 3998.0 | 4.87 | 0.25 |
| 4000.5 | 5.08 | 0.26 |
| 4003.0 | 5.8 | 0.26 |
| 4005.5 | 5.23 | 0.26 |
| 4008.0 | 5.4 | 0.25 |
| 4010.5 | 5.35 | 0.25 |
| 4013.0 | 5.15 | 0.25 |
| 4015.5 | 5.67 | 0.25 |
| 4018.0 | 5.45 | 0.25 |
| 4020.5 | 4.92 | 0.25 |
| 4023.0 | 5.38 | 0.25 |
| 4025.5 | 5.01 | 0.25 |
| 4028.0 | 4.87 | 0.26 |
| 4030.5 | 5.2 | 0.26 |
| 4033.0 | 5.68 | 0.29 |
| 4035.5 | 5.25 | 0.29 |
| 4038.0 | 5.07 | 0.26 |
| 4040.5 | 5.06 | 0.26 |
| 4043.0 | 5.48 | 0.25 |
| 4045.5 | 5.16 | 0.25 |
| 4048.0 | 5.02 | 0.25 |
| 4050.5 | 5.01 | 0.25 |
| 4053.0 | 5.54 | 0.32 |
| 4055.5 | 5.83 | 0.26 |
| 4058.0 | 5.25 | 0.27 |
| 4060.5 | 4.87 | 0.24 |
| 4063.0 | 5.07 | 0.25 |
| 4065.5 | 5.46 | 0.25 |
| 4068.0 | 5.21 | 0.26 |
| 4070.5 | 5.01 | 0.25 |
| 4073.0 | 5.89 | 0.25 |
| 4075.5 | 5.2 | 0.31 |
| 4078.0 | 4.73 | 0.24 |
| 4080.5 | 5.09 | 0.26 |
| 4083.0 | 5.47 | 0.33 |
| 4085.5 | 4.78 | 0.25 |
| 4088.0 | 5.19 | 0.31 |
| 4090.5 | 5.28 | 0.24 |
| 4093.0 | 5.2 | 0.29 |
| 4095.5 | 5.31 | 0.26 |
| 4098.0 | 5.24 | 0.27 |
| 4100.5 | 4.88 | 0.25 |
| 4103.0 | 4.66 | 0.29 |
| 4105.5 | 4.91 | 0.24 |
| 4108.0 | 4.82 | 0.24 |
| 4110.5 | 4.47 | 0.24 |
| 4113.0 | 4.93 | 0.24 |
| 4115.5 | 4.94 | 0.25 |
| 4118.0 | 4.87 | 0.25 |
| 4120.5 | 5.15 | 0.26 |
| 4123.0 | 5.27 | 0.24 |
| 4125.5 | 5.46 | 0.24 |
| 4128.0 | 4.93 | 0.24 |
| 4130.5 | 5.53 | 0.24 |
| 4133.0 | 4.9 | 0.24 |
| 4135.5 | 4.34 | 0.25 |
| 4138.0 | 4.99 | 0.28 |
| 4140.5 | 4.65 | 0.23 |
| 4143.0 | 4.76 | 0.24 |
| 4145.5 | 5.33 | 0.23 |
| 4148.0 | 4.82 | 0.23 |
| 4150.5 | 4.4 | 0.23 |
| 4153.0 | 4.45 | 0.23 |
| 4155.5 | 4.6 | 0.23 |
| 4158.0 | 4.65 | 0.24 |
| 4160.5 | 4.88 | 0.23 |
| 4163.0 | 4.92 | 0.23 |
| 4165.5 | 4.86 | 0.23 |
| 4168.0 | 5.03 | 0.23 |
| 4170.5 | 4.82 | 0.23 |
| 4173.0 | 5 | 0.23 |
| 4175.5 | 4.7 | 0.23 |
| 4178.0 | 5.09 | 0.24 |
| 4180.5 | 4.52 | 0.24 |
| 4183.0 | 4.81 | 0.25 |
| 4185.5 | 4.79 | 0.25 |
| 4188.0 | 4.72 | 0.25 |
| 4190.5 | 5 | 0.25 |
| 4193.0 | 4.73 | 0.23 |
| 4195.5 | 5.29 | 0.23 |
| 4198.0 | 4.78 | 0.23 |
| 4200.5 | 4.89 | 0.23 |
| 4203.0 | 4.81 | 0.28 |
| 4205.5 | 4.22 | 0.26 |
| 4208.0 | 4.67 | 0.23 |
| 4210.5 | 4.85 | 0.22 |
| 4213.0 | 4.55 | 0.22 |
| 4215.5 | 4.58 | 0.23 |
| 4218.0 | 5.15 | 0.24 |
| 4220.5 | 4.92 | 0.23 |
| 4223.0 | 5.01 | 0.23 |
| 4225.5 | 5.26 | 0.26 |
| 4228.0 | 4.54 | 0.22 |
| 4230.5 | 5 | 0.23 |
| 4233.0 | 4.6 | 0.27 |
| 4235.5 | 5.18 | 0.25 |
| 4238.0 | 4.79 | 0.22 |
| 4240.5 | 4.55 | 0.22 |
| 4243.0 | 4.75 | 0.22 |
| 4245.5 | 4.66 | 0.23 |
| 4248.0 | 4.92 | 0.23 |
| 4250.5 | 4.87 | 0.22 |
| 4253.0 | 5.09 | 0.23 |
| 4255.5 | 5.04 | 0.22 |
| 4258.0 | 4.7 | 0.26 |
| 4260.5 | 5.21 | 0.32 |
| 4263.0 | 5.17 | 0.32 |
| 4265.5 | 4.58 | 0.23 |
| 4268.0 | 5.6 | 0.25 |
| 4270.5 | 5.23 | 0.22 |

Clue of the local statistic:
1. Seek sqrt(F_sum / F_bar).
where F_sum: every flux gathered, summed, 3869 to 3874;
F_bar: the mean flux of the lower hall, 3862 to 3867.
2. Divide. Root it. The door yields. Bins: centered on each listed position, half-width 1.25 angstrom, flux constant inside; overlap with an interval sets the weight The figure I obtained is 1.43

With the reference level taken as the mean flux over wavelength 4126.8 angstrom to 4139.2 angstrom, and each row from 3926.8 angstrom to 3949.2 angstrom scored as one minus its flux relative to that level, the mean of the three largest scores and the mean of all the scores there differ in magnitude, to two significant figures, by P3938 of 0.062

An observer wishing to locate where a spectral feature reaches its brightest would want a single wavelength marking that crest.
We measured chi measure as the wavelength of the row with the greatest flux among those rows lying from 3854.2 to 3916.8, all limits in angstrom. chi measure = 3903.0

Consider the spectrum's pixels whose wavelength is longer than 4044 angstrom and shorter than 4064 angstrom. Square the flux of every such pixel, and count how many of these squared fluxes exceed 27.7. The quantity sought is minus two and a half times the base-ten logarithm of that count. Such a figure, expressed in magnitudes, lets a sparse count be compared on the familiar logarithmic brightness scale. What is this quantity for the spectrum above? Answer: -0.8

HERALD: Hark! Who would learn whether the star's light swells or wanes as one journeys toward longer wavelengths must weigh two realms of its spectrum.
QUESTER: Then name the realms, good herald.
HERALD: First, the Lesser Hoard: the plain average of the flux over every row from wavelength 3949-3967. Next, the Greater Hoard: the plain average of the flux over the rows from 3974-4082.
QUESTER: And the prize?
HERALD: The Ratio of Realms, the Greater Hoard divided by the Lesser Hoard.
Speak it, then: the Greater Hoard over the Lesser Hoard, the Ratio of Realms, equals 0.99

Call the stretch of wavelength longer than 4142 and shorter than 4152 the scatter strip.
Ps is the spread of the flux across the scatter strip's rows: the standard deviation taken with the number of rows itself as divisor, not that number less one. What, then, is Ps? 0.33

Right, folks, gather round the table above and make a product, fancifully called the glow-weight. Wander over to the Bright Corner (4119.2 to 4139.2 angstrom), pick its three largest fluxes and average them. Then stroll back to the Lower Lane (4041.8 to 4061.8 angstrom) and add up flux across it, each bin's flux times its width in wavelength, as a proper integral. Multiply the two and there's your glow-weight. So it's 571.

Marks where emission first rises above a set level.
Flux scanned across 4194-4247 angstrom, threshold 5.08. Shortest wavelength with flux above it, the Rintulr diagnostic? 4195.5 angstrom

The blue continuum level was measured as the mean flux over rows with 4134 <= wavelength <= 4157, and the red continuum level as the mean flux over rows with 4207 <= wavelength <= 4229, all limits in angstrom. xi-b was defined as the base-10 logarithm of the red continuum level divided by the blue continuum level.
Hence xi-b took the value 0.012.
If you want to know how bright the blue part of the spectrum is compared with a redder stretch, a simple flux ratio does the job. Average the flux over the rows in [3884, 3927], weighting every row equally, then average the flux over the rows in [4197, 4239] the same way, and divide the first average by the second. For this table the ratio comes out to 1.14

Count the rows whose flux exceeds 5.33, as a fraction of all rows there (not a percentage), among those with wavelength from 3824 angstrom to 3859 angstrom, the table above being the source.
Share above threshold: 0.6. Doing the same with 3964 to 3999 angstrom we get 0.3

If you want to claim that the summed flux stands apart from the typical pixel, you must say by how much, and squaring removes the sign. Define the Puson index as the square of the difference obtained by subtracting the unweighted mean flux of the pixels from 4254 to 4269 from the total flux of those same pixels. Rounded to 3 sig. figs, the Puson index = 638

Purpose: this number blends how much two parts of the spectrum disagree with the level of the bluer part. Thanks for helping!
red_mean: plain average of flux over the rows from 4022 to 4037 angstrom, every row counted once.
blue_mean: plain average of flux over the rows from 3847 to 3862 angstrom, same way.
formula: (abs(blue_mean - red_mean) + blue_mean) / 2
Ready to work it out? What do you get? 3.0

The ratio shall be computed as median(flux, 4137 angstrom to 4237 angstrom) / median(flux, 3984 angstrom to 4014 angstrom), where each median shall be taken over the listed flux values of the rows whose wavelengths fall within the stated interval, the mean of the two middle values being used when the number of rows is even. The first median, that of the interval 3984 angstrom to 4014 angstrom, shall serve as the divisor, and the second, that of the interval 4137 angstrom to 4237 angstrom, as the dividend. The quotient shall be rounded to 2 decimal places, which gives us 0.91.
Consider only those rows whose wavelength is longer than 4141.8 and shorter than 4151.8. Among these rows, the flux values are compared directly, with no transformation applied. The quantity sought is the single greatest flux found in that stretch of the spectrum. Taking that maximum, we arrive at 5.33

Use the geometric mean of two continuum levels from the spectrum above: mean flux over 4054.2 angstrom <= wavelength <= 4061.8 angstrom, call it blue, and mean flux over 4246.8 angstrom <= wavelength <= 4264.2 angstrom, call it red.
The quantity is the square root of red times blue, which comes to 5.16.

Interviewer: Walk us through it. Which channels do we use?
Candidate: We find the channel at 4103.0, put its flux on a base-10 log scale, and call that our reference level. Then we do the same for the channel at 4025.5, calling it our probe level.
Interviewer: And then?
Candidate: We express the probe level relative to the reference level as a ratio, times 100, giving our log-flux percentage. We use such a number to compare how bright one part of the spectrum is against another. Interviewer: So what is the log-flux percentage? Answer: 105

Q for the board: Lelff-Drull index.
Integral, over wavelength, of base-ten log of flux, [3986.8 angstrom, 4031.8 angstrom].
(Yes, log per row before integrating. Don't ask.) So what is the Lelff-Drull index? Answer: 32.5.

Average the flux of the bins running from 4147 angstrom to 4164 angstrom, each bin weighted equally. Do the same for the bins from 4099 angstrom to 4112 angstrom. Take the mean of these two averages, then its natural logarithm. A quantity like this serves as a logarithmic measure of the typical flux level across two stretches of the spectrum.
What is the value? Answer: 1.55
